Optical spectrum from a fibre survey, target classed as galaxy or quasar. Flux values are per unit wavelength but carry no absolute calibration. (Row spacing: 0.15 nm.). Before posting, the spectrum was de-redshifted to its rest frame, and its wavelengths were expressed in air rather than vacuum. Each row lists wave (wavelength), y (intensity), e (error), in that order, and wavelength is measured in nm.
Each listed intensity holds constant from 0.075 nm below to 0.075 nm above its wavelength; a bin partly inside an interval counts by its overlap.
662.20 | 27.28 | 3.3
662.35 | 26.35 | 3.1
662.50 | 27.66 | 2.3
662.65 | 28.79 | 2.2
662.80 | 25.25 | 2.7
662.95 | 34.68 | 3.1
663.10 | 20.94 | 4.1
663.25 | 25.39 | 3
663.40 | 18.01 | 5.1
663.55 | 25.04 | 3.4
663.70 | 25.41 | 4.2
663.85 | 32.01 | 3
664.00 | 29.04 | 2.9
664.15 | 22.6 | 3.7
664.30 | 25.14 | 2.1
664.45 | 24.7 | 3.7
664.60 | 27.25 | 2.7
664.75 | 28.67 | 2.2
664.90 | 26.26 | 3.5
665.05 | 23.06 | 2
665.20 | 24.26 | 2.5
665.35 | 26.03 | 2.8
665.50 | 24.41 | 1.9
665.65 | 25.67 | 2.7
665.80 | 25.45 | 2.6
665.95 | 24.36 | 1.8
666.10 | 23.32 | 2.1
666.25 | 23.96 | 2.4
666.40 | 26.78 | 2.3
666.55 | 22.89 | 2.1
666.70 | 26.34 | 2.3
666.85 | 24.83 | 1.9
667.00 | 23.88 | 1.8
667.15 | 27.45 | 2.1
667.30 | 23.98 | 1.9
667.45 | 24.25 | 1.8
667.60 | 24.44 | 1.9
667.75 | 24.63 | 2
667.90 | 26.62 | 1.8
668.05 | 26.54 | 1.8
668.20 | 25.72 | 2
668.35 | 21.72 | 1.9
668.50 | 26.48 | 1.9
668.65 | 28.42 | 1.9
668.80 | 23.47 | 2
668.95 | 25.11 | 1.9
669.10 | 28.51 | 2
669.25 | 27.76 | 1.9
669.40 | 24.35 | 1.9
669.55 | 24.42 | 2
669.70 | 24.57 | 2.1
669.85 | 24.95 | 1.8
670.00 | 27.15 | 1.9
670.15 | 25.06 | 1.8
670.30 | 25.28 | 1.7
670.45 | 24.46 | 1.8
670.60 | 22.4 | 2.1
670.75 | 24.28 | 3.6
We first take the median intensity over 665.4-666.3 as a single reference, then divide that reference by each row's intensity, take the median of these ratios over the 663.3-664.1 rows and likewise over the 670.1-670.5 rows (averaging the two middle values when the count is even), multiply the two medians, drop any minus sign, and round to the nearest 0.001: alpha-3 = 0.934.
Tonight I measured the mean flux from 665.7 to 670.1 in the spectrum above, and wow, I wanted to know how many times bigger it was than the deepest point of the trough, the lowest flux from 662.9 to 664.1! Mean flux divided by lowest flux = 1.40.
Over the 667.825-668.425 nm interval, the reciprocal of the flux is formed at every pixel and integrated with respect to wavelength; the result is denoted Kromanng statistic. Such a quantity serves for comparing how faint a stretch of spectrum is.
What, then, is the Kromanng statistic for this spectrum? 0.0240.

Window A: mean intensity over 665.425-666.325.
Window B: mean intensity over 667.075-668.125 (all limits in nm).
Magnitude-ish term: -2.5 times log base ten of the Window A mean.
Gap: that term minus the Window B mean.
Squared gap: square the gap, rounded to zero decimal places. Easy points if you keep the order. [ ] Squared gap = 835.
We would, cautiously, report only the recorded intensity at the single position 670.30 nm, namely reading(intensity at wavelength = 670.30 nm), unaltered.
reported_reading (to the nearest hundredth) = 25.28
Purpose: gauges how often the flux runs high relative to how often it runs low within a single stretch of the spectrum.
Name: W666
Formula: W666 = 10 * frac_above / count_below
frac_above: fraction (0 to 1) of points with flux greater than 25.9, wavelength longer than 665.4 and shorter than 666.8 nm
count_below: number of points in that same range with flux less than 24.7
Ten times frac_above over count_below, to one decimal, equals 0.4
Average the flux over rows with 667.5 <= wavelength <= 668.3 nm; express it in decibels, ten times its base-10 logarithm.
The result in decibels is 14.1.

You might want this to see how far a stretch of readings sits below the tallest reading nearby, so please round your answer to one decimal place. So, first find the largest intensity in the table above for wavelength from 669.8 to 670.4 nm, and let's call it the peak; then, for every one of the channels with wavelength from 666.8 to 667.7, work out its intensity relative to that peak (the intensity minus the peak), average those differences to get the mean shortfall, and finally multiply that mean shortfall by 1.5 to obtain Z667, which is -3.5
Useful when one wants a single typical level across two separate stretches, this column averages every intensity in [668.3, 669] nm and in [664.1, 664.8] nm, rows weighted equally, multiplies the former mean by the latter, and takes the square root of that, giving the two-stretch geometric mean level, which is 25.4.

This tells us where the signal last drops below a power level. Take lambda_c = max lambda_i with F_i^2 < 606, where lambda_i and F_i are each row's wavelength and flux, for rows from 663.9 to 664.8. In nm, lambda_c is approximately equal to 664.15 nm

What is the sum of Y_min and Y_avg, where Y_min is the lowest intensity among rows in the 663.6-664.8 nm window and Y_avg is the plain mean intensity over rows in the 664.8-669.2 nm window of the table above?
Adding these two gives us 48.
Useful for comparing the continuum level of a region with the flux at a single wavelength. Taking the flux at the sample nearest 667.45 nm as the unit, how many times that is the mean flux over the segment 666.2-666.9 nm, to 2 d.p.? 1.03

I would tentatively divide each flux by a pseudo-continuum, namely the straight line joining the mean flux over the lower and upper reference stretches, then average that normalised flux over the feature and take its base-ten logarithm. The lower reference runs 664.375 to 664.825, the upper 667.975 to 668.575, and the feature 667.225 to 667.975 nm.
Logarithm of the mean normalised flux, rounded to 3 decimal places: -0.011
